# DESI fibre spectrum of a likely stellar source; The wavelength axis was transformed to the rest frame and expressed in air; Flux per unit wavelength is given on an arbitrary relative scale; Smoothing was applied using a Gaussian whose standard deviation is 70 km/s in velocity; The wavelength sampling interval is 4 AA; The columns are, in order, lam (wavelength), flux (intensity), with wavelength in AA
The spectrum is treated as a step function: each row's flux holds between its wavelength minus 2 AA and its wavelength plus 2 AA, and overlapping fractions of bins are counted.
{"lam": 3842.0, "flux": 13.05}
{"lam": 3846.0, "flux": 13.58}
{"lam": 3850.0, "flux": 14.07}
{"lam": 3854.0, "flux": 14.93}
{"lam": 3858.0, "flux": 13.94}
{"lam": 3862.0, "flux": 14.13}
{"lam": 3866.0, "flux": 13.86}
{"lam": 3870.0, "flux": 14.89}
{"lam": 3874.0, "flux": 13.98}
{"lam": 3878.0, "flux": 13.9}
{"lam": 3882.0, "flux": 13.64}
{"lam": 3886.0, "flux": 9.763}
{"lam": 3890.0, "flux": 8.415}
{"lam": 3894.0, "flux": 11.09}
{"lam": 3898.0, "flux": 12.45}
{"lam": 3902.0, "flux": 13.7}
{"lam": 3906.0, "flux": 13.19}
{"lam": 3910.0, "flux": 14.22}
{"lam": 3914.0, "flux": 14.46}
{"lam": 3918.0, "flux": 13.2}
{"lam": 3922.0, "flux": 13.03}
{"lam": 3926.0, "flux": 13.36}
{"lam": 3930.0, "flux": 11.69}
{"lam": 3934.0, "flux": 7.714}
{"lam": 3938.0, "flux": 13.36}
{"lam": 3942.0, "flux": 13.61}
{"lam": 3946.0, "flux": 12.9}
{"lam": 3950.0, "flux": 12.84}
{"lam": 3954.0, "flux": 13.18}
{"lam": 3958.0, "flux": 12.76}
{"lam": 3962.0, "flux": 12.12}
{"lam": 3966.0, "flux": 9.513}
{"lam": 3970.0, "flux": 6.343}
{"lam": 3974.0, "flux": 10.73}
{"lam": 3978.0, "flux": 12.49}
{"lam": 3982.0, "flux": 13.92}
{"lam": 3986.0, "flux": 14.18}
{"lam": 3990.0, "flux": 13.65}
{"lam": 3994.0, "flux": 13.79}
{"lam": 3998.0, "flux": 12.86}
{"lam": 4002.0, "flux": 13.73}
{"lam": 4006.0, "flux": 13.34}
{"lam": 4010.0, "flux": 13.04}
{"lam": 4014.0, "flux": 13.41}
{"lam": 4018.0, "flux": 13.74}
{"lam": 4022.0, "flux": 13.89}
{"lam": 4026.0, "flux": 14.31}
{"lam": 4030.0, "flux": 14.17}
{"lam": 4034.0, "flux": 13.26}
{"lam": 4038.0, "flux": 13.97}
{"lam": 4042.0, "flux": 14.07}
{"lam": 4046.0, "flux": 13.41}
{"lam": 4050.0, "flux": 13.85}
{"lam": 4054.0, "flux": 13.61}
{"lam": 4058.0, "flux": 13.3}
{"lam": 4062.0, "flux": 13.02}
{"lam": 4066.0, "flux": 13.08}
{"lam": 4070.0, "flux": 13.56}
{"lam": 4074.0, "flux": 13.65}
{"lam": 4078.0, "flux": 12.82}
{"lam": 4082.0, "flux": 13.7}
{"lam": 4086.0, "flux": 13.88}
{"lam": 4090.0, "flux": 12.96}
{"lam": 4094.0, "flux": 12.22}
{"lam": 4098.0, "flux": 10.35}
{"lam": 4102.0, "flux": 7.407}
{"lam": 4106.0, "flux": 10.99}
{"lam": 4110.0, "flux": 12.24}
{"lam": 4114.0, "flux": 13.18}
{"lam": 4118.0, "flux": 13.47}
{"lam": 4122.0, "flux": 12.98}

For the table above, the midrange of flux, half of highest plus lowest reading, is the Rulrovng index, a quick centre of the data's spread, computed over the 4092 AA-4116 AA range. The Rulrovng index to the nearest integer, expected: 10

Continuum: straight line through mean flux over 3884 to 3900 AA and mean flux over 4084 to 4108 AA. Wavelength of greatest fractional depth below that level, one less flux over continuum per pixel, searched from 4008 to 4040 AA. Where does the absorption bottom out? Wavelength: 4010.0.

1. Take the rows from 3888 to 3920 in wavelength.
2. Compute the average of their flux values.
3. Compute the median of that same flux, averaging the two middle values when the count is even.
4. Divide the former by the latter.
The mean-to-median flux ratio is 0.95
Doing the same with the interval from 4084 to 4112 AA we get 0.94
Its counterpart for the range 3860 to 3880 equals 1.01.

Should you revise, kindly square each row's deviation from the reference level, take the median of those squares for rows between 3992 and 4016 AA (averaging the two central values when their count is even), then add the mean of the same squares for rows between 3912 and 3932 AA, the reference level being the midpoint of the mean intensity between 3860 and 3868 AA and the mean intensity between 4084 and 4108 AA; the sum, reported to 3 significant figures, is 1.56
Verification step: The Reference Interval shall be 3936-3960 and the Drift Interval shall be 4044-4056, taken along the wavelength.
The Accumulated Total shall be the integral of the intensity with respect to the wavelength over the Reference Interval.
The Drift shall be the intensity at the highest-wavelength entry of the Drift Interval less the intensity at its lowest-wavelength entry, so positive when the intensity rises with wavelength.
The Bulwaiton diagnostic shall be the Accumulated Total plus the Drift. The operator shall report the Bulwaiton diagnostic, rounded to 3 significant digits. 315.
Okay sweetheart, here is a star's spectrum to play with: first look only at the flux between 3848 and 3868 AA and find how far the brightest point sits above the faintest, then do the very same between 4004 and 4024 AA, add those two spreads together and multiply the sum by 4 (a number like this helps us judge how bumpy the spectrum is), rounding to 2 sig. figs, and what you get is 7.7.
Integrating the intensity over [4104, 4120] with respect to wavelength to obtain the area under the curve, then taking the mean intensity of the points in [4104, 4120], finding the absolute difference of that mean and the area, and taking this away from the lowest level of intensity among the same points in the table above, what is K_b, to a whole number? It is -176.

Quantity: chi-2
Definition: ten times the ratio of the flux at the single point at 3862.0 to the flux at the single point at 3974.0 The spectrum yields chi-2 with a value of 13.2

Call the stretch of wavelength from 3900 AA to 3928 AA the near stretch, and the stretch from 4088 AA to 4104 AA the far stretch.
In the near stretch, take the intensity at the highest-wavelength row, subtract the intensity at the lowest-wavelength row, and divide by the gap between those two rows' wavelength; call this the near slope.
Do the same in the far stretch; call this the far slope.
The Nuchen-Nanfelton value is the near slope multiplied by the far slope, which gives 0.0066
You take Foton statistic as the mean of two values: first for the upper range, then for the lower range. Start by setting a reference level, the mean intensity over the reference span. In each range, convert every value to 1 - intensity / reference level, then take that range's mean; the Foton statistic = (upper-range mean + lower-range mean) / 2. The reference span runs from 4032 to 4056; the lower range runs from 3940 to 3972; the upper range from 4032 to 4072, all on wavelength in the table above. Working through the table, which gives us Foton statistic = 0.081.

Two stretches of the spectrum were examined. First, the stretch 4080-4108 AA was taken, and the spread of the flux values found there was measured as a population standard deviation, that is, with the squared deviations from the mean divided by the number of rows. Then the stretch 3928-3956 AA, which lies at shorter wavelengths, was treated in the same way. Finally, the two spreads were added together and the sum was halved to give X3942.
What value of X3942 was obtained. 2.0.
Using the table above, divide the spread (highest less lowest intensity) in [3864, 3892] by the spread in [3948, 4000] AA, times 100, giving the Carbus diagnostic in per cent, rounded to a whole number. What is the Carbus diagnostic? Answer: 83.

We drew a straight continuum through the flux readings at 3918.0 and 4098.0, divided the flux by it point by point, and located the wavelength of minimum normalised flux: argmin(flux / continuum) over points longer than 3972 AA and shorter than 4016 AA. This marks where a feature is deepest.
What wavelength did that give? 3974.0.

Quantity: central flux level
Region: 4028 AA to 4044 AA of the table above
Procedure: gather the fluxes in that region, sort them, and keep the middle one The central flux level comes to 14.0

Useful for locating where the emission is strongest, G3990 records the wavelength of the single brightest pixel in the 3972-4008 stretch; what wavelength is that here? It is 3986.0 AA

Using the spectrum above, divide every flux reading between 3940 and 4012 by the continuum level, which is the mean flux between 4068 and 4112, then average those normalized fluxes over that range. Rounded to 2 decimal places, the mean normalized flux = 1.03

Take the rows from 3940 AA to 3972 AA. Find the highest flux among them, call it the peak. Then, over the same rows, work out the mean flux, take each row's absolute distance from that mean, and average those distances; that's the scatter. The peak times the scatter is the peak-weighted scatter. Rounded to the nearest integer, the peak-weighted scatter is 25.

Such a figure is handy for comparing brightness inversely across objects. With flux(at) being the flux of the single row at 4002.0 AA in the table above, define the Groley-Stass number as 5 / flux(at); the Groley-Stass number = 0.364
